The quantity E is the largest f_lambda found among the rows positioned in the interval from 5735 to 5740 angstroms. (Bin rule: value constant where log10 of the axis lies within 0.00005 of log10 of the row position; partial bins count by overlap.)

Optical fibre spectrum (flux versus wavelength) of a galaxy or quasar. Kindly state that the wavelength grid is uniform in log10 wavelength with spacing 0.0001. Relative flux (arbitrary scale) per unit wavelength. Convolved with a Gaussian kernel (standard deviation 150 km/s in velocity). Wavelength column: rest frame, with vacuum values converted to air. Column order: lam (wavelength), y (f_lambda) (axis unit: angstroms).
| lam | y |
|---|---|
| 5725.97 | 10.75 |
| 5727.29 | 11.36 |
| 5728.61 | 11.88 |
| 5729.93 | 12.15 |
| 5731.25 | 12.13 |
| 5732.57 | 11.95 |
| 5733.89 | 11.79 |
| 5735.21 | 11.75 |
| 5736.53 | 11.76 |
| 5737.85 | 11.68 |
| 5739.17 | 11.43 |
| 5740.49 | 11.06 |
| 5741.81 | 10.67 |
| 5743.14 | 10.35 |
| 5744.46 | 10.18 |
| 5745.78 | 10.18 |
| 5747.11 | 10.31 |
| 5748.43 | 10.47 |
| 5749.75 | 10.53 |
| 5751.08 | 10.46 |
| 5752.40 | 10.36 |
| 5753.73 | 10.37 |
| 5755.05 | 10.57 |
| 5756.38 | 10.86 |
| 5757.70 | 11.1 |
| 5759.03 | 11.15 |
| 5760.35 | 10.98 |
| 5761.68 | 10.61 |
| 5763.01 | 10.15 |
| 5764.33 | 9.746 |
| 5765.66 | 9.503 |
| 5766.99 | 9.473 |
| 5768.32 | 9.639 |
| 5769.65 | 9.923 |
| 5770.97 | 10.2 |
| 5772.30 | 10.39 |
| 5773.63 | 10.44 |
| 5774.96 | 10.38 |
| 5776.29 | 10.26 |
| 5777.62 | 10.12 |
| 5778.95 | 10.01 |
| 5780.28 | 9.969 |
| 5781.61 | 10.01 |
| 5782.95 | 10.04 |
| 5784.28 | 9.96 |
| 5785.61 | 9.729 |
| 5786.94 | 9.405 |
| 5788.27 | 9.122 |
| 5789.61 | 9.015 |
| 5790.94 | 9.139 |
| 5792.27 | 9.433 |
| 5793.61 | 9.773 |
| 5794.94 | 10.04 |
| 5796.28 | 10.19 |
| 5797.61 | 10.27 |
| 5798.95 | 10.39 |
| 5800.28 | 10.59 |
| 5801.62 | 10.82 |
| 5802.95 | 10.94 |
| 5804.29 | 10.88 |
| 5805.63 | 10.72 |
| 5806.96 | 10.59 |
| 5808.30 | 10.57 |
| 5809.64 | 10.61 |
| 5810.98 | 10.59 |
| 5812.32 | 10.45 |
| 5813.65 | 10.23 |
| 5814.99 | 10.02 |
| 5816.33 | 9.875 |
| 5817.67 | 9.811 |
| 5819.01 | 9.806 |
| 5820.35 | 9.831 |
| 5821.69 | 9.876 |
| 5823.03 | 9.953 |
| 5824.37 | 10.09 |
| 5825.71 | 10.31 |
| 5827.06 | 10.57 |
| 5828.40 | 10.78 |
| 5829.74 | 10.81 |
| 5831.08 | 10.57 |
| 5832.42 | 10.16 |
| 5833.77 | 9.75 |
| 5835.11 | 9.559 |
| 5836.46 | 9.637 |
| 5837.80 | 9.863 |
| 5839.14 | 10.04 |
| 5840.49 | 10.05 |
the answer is 11.76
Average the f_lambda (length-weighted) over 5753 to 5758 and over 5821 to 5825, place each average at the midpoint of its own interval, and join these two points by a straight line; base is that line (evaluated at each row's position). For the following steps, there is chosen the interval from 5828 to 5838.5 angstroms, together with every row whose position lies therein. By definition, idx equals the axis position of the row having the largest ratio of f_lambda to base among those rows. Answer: 5829.74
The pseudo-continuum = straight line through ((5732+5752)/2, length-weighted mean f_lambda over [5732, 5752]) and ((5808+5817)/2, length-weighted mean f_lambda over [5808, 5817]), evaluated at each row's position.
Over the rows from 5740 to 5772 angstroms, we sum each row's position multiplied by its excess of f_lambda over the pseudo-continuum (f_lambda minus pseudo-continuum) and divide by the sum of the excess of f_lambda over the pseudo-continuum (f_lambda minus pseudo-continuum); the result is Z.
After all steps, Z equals 5758.3 angstroms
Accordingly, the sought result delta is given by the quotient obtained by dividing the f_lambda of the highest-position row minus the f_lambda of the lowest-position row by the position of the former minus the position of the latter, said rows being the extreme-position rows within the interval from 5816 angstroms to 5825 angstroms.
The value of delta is 0.03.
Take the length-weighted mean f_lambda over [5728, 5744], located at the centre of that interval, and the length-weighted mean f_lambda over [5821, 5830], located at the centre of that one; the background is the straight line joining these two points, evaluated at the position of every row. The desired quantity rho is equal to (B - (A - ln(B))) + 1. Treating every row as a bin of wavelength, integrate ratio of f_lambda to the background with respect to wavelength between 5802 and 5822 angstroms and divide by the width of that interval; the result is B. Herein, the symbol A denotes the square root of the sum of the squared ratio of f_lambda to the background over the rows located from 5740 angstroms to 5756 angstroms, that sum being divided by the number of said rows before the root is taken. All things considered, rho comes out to 1.05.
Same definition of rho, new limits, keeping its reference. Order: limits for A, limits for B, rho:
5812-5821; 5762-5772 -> 0.81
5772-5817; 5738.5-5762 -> 0.93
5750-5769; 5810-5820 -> 1.01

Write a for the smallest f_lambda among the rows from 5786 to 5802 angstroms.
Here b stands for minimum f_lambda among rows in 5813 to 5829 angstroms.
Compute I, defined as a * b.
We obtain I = 88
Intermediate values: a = 9.015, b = 9.806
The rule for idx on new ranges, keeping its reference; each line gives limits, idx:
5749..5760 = 5759.03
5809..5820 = 5809.64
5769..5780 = 5773.63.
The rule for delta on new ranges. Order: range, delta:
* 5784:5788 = -0.21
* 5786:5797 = 0.08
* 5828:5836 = -0.18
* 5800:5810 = 0.00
